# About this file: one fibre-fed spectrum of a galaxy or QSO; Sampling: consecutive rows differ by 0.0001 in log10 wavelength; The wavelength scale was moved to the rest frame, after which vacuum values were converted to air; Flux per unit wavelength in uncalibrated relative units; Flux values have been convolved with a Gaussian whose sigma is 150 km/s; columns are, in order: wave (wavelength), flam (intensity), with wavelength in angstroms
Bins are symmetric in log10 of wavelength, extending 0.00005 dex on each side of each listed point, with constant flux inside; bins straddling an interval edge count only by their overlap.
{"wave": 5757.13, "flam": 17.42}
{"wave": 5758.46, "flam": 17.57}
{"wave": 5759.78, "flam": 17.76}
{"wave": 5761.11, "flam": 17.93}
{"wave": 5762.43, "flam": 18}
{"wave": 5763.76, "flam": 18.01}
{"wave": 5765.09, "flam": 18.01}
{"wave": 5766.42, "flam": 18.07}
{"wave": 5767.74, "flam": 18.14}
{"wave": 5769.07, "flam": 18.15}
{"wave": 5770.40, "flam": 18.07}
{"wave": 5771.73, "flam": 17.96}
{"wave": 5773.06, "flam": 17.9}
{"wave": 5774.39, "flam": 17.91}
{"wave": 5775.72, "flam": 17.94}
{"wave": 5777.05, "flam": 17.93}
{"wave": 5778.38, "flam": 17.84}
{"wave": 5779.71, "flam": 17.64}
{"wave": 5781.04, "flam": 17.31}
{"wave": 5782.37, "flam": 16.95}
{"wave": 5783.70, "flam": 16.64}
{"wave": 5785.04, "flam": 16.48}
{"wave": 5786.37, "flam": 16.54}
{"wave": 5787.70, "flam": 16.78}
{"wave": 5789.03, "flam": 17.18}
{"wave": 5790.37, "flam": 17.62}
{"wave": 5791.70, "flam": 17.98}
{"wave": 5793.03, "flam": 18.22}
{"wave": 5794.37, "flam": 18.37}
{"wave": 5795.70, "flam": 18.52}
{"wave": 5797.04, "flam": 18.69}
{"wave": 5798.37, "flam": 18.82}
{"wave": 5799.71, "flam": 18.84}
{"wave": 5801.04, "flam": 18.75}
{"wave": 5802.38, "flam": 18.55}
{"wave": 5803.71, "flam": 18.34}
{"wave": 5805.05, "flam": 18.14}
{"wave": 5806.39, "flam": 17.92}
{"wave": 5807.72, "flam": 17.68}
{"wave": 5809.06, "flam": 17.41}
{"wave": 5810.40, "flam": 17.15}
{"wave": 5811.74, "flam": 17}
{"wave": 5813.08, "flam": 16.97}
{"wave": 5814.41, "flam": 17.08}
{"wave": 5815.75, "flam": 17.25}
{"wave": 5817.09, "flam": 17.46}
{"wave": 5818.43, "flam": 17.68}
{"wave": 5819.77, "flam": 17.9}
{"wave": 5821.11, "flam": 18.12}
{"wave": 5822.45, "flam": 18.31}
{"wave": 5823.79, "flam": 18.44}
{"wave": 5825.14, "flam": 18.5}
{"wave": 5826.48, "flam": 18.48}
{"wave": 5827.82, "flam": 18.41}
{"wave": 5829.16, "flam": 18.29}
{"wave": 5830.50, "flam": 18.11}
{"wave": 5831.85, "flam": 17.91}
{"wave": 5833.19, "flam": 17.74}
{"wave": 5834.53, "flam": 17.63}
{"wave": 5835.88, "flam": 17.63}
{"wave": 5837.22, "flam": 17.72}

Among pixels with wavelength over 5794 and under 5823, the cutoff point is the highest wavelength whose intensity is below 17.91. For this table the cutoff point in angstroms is 5819.77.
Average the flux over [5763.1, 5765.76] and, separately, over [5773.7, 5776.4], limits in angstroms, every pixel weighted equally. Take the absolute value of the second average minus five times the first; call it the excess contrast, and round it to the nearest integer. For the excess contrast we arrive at 72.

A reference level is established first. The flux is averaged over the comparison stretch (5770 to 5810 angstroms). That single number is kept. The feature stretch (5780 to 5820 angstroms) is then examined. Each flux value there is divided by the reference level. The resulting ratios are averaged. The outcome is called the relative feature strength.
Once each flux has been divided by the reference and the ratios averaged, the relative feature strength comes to 0.99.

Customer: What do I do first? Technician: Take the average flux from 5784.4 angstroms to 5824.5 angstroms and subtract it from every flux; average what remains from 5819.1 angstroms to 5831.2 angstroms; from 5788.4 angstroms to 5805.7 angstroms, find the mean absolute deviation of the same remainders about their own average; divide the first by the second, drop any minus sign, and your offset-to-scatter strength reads 1.3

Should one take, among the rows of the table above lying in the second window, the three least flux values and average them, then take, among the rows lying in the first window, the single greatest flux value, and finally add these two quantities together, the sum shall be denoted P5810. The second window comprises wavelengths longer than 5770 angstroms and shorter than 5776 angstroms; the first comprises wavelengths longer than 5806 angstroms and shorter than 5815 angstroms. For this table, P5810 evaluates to 35.84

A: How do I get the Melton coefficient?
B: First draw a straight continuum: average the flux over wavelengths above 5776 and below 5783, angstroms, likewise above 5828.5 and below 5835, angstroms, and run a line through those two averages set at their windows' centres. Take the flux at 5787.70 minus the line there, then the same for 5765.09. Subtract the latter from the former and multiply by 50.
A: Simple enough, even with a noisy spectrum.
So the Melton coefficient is -70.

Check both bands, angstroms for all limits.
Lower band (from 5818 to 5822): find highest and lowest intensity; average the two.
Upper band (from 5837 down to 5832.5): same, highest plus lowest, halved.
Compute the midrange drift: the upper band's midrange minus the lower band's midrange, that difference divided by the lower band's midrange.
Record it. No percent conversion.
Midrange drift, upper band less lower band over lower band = -0.01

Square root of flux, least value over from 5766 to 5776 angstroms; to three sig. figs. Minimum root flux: 4.23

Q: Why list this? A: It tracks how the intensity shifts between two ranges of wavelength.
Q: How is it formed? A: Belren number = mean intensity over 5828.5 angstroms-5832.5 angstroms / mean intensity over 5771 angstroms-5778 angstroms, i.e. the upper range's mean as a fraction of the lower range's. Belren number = 1.01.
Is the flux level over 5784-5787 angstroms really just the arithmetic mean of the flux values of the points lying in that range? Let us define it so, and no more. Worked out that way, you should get 16.5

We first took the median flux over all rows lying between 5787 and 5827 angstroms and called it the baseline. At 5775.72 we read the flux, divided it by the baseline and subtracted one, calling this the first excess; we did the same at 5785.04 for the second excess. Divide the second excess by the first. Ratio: 14.3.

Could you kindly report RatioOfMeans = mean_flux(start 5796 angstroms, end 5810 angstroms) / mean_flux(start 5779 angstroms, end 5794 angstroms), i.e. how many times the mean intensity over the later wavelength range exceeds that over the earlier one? 1.06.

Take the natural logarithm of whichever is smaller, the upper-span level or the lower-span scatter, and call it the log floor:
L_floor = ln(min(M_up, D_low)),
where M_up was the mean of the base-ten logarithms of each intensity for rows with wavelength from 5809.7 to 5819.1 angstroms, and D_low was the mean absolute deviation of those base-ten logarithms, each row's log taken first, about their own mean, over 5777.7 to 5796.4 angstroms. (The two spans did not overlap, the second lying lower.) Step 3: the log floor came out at -4.21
